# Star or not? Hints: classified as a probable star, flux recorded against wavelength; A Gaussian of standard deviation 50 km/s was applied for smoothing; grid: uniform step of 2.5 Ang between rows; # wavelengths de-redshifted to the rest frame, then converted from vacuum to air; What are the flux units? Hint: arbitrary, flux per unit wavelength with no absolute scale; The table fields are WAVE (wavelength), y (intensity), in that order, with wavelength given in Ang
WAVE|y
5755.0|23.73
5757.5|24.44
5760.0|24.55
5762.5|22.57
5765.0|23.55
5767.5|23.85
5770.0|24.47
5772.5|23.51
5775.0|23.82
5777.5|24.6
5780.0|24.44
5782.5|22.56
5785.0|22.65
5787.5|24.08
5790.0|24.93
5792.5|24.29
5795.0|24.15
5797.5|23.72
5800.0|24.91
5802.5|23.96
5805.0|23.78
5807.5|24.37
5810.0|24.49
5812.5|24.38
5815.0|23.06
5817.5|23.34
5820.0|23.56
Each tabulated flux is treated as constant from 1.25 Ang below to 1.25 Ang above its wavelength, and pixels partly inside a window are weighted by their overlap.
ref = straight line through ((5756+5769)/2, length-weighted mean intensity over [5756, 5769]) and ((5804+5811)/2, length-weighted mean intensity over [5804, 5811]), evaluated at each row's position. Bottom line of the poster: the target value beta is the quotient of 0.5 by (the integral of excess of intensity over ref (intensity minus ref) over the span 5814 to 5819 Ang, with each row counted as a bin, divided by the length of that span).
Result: -0.5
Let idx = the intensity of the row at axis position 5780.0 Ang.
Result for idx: 24.44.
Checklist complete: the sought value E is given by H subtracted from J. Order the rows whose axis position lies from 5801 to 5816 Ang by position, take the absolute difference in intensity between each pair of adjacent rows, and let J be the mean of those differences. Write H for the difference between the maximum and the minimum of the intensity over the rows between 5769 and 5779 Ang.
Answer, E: -0.63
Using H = 1.1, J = 0.46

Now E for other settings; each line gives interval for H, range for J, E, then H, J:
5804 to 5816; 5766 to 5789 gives -0.65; 1.4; 0.78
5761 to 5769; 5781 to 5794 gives -0.53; 1.3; 0.75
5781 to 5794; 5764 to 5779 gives -1.78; 2.4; 0.59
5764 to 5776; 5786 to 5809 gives -0.34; 1.0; 0.62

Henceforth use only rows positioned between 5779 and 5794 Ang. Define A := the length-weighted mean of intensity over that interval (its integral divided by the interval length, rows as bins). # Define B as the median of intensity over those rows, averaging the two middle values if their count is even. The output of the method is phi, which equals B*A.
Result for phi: 576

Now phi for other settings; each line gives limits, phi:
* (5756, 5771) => 577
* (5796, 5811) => 585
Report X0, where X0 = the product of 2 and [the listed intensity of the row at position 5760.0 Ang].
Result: 49.1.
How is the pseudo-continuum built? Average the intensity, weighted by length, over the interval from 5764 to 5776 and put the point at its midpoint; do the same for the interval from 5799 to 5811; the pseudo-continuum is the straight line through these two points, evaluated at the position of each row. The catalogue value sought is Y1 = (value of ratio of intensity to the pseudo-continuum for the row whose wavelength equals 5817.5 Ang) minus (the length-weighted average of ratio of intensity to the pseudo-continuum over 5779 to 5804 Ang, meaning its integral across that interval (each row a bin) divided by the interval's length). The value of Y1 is -0.04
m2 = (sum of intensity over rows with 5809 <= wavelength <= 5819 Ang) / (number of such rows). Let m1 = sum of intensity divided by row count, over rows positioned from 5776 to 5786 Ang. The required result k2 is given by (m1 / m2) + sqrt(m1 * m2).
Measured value 24.7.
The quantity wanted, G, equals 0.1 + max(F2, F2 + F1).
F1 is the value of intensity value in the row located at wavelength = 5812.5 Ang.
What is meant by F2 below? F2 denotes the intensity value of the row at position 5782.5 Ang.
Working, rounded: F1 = 24.38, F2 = 22.56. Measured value 47.0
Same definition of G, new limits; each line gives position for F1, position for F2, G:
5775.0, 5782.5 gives 46.5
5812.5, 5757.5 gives 48.9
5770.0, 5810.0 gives 49.1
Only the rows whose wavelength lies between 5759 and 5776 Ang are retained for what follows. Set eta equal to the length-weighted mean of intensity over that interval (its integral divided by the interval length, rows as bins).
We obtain 23.7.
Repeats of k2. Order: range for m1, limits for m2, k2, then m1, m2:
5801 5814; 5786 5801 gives 25.3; 24.2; 24.3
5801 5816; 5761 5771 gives 24.8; 24.0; 23.6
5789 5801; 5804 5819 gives 25.2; 24.4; 23.9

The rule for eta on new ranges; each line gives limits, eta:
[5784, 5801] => 24.1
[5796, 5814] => 24.2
